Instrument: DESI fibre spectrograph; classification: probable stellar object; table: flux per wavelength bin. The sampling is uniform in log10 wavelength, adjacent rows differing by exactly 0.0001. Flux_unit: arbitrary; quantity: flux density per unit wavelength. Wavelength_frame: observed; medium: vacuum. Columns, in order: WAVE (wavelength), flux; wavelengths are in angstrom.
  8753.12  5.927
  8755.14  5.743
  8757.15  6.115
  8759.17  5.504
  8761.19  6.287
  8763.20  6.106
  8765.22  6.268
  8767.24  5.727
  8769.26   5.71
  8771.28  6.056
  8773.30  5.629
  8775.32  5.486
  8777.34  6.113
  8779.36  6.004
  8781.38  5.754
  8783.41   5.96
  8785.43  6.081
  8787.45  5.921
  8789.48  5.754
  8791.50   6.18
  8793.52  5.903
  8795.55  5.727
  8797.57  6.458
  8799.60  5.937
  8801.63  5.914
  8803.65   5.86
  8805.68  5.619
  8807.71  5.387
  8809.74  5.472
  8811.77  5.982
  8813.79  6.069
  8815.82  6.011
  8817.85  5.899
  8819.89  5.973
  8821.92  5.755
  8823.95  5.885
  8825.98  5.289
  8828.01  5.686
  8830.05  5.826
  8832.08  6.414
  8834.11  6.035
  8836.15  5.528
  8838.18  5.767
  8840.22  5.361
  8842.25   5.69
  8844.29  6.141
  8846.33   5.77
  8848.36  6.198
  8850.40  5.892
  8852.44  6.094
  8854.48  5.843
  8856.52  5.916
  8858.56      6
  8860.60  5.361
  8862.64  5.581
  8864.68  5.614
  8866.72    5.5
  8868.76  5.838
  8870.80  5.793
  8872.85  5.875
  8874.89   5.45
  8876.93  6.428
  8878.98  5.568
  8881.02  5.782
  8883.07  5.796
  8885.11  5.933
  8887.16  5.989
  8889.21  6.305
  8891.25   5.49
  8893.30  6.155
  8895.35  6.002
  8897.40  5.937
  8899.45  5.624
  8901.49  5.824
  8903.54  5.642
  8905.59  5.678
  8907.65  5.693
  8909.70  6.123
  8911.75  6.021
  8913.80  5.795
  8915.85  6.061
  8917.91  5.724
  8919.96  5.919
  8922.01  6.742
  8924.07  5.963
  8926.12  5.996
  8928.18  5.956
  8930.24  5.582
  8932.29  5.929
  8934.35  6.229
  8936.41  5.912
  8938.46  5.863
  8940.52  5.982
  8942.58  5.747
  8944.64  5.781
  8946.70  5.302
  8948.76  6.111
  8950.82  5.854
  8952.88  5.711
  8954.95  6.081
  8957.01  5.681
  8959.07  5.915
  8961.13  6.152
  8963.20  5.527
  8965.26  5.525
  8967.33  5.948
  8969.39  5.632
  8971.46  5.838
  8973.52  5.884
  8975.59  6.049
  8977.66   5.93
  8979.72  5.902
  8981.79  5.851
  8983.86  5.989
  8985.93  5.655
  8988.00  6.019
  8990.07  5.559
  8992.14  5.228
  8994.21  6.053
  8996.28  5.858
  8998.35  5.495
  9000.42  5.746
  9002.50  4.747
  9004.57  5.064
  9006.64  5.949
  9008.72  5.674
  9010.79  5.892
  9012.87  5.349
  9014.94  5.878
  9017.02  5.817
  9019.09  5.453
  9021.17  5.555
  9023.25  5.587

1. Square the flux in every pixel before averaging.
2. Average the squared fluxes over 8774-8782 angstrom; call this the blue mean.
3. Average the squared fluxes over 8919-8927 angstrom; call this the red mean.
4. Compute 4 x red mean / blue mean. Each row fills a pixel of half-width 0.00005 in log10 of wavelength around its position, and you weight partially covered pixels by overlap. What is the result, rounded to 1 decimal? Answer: 4.5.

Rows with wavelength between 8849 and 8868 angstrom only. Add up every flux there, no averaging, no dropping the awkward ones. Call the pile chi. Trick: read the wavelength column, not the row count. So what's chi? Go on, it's 52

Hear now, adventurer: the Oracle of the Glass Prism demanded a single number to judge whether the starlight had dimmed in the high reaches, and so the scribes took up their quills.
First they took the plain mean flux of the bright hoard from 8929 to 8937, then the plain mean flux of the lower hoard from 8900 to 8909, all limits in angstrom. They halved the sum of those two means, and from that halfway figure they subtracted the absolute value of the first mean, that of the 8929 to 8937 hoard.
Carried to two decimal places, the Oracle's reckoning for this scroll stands -0.10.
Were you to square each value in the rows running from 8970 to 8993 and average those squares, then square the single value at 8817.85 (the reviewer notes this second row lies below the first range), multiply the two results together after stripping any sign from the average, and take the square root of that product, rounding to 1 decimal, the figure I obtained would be 34.3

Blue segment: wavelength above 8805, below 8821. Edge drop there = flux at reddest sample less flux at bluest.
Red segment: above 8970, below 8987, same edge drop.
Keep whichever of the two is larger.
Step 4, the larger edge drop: 0.35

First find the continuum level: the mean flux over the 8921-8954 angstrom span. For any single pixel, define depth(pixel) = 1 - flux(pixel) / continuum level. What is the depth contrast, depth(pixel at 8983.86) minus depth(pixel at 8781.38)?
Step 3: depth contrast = -0.040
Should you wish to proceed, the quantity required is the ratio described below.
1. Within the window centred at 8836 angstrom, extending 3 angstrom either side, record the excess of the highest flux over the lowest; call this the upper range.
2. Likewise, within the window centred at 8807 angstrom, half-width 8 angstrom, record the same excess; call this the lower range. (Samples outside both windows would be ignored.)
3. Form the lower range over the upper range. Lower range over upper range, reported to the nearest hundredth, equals 1.35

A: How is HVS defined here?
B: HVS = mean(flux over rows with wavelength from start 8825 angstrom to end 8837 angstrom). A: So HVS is 5.80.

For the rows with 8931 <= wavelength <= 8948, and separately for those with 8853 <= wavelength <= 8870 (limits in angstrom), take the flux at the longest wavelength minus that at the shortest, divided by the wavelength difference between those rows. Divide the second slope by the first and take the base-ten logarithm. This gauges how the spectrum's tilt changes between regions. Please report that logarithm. -2.1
